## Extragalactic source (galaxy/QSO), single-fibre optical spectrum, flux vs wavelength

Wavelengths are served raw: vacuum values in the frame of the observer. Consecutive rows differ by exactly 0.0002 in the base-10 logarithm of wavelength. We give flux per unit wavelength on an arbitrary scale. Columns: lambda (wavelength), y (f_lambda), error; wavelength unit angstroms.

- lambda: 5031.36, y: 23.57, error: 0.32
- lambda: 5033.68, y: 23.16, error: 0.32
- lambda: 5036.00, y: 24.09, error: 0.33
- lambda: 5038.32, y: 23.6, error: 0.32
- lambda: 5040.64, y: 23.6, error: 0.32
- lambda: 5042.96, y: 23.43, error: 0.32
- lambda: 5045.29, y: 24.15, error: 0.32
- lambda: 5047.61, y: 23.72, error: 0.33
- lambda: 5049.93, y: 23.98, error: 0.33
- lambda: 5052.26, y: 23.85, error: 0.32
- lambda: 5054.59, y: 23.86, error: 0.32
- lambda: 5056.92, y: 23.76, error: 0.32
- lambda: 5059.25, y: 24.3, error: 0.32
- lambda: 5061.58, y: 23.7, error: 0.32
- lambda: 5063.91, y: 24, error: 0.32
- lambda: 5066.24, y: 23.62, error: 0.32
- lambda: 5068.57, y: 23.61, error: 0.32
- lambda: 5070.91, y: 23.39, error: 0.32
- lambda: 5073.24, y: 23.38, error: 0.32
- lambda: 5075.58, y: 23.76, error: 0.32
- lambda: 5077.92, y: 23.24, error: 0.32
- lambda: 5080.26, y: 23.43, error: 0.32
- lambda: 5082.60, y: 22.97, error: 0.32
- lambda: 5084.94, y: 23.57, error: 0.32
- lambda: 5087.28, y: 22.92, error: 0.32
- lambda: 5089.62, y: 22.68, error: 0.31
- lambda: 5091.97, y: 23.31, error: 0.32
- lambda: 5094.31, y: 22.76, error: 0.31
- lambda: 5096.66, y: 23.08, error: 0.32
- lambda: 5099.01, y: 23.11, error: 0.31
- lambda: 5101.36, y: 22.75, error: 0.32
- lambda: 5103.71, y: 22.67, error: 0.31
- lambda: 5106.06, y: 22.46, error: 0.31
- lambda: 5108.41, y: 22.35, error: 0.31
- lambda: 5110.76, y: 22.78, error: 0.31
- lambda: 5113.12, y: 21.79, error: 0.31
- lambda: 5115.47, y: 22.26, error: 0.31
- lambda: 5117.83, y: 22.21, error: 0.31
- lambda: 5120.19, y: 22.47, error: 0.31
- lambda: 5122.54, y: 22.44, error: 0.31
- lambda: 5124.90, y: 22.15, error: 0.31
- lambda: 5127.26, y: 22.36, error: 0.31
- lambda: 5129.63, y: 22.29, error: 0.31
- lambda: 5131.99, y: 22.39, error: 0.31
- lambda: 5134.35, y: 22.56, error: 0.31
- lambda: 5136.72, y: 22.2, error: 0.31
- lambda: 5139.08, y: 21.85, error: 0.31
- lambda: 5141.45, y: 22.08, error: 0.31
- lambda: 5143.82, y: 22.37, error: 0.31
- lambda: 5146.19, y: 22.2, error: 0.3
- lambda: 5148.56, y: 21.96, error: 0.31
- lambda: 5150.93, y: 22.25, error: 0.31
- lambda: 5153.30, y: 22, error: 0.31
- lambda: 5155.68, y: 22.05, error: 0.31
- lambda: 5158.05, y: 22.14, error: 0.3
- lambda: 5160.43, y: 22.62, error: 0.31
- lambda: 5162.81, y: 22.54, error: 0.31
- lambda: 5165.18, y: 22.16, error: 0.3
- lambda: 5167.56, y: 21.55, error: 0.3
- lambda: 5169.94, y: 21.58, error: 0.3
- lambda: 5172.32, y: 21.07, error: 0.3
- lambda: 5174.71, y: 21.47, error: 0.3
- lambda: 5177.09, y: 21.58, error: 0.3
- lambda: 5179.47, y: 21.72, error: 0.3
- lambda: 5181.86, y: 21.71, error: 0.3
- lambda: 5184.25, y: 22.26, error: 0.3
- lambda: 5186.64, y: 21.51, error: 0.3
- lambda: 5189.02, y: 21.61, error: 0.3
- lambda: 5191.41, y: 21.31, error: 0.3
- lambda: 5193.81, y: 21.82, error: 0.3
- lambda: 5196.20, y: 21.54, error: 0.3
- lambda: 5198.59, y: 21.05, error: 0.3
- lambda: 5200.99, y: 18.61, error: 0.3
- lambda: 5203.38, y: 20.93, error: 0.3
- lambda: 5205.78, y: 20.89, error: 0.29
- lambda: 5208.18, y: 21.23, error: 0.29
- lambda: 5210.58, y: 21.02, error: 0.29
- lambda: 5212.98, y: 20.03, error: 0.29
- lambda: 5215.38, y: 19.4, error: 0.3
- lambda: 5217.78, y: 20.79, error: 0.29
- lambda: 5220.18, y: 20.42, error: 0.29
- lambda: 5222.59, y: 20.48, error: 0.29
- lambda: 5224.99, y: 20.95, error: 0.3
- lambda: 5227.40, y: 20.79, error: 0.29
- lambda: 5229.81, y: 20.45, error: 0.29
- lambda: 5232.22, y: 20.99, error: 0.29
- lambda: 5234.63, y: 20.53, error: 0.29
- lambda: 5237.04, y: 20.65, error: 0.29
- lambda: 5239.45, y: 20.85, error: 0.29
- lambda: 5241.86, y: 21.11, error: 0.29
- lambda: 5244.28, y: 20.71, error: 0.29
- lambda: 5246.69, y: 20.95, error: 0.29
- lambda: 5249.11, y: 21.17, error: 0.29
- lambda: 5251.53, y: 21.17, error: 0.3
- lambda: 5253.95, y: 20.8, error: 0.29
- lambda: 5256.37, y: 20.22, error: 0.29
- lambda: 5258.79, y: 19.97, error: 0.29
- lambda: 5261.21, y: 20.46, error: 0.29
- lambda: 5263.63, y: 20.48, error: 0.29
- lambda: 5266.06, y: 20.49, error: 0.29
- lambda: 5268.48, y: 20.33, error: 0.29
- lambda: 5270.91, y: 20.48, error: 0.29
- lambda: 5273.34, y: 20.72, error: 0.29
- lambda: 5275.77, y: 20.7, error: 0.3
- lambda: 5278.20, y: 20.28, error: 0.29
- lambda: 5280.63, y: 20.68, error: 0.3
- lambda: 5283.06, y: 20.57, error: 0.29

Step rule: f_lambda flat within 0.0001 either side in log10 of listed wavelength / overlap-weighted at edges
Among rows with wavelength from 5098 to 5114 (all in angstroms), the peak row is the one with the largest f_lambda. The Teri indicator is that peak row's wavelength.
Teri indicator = 5099.01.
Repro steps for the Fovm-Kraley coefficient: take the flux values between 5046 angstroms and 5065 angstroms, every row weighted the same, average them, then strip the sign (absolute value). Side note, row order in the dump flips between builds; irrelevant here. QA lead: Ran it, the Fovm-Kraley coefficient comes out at 23.9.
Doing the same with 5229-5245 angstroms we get 20.8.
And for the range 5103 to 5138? 22.4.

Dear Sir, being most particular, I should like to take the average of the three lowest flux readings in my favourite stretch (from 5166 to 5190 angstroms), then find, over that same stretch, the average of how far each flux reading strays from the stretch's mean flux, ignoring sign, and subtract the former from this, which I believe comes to -21.2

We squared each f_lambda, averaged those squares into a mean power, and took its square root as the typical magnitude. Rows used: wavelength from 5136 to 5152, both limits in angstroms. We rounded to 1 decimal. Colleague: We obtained 22.1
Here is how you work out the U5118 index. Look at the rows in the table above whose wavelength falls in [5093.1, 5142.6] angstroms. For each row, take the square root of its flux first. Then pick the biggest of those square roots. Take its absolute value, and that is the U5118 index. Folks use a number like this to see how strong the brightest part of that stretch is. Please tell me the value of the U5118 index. 4.81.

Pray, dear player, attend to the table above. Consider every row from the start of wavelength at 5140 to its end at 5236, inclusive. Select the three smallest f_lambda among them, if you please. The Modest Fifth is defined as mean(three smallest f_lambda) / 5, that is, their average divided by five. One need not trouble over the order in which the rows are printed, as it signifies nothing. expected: 3.87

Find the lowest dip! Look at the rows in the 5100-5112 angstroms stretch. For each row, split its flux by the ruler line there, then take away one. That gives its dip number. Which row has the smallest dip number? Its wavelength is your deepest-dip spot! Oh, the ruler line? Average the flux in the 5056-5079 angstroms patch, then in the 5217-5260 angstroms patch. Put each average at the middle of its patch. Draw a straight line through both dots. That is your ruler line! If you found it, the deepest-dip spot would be 5108.41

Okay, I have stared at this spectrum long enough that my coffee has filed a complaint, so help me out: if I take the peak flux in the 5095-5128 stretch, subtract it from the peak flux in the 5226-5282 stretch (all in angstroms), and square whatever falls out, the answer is 3.8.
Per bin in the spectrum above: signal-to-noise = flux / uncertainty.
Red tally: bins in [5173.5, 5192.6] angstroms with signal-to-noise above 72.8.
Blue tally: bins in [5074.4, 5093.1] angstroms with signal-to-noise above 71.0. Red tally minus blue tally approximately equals -7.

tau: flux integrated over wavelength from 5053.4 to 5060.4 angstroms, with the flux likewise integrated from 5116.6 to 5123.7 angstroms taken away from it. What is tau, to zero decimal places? 9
